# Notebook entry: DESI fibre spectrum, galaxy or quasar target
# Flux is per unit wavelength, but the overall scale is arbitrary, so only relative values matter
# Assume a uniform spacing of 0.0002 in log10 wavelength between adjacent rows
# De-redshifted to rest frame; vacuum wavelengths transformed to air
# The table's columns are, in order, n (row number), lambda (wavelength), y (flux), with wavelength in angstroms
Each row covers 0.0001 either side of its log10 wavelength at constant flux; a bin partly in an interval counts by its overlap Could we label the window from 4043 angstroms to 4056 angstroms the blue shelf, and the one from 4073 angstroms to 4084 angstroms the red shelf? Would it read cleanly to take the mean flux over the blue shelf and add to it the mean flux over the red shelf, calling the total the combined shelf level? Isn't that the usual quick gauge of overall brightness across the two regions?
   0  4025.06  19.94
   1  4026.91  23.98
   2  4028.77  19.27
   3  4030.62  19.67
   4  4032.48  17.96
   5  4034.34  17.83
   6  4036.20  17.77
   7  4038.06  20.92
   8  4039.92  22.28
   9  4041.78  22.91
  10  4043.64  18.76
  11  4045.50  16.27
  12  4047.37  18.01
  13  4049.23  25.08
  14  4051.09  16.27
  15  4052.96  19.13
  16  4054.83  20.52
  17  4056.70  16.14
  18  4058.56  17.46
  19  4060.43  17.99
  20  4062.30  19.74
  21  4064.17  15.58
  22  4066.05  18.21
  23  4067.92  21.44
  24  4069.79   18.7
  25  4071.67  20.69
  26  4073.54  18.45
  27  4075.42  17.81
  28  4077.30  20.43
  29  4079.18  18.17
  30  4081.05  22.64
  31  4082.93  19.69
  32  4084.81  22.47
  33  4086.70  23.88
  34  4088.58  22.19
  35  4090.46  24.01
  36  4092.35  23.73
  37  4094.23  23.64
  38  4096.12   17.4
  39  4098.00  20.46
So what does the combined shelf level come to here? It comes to 38.7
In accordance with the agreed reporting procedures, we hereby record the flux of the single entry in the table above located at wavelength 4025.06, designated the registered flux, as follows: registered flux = 19.94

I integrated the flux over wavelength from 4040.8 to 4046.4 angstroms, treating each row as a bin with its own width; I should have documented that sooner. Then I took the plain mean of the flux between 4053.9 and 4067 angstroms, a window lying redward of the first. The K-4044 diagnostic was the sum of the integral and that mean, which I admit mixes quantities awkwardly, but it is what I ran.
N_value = 126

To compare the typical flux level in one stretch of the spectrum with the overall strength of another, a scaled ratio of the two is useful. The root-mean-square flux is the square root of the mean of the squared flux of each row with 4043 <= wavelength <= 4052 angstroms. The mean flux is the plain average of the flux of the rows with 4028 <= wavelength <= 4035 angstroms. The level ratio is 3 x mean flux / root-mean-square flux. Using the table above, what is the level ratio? 2.93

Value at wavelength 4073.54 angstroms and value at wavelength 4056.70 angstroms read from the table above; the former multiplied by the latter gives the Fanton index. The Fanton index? 298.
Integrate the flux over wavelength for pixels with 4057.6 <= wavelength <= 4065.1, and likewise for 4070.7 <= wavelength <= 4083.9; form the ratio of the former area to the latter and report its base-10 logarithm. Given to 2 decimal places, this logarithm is -0.29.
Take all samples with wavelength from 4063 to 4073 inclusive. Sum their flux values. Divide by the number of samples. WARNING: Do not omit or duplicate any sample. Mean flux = 18.9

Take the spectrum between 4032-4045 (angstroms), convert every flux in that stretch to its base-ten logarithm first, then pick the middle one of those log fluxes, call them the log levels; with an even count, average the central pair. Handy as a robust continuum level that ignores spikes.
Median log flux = 1.27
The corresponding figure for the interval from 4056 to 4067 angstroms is 1.25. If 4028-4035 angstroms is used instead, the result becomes 1.27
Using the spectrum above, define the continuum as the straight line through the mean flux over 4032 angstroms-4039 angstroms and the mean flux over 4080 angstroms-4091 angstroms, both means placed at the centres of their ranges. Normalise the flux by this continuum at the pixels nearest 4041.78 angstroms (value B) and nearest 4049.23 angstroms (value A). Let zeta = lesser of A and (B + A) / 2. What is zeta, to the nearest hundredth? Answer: 1.24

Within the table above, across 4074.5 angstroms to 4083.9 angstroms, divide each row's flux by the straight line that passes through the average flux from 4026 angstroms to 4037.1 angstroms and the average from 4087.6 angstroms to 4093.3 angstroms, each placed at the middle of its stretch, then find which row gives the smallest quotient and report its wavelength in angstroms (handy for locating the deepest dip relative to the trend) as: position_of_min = 4075.42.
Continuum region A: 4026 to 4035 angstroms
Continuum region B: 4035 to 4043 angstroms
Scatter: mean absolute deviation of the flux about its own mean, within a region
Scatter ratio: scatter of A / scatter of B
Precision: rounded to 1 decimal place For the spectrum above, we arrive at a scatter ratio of 1.0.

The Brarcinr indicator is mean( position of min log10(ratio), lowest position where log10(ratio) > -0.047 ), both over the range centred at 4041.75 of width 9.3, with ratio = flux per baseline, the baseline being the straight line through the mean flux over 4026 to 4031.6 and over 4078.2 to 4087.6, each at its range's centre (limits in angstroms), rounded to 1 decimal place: 4041.8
